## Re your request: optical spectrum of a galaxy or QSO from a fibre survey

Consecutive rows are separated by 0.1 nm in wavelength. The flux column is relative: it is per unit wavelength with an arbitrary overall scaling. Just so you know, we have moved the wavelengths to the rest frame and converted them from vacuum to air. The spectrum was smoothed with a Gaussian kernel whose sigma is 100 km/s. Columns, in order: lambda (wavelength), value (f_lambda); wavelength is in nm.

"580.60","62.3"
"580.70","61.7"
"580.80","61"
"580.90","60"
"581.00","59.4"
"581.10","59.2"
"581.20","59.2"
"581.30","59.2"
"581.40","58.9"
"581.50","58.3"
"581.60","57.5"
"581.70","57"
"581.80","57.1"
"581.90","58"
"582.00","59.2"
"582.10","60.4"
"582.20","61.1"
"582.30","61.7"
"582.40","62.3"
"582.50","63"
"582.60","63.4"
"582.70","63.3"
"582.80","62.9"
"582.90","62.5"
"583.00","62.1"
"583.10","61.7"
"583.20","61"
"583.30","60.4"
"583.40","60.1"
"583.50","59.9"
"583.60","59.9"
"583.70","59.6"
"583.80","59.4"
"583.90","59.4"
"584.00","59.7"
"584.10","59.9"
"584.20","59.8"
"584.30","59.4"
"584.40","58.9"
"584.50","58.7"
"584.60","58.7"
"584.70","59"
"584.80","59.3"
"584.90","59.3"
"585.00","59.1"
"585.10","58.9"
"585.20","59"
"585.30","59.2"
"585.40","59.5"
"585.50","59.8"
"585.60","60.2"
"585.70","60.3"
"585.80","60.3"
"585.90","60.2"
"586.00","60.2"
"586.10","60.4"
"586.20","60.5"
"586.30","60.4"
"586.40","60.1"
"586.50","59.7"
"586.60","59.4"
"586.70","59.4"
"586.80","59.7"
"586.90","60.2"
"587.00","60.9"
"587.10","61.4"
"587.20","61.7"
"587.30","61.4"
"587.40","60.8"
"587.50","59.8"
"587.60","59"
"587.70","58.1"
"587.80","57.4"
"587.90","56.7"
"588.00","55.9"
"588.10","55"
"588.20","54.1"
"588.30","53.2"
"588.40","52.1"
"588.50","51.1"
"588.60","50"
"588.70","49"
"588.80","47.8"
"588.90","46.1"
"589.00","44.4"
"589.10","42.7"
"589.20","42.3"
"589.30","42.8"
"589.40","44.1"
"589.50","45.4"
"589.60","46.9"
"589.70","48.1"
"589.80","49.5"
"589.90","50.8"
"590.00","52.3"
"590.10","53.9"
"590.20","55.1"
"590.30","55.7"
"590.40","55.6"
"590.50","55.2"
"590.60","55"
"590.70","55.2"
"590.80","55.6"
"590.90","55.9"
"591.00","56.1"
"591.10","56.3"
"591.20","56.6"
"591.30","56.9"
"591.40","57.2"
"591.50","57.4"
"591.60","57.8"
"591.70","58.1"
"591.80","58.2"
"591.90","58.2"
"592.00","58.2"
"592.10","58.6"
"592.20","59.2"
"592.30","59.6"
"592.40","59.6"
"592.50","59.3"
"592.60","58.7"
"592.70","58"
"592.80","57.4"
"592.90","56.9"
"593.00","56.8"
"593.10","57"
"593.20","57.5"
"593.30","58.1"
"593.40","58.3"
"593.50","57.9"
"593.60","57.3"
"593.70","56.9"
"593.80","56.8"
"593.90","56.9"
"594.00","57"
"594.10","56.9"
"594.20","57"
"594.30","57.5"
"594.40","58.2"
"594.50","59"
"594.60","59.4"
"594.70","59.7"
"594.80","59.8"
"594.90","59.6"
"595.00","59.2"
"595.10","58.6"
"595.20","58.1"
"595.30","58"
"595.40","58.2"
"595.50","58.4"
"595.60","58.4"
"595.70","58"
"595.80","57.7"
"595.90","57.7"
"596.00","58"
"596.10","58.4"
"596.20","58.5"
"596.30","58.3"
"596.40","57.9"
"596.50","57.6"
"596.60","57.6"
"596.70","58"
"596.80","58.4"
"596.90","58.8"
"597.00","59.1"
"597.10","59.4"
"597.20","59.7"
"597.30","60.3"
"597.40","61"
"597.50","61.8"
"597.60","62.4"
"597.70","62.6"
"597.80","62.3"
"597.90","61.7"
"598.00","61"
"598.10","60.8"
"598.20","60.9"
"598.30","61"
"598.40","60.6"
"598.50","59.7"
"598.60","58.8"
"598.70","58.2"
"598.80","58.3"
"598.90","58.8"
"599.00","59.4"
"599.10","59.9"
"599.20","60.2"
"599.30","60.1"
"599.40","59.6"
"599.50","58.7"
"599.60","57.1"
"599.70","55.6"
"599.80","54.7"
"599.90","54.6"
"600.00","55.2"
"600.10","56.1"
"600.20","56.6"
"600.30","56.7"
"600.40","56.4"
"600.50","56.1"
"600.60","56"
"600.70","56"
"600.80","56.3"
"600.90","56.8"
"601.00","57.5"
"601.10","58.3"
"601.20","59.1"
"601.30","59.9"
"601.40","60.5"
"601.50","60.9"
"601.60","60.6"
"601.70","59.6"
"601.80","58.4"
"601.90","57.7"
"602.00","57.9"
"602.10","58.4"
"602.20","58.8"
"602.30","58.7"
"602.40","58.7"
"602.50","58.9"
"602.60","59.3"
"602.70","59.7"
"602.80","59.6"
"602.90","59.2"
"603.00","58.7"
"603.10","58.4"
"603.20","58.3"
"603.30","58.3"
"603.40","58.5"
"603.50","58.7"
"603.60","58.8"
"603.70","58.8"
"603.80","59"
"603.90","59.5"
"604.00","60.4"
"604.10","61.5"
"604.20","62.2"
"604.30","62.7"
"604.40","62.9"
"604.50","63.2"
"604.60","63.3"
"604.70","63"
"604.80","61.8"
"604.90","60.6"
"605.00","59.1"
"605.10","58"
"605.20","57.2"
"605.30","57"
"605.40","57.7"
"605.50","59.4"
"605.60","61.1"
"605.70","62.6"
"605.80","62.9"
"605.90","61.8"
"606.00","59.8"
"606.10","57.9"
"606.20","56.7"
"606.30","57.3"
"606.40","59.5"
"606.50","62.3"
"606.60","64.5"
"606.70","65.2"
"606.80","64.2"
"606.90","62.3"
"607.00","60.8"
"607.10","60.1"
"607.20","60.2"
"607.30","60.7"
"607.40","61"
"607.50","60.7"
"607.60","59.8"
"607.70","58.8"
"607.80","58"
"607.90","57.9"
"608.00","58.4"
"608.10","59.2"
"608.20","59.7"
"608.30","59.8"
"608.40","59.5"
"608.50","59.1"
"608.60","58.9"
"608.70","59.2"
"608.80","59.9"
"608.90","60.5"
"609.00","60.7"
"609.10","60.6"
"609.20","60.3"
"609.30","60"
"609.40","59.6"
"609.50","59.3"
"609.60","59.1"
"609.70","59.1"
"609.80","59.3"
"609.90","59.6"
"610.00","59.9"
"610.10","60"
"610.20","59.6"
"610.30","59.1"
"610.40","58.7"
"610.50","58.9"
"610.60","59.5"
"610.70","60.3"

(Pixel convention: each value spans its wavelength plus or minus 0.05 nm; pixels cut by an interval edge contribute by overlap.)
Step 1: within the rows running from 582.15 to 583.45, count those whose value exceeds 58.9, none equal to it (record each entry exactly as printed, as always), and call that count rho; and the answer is 13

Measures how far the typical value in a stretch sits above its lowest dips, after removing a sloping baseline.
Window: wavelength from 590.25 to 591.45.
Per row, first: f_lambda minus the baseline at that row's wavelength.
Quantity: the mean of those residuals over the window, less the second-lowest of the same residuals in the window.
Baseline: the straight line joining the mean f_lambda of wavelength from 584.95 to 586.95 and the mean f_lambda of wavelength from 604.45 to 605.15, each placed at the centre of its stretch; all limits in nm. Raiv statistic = 1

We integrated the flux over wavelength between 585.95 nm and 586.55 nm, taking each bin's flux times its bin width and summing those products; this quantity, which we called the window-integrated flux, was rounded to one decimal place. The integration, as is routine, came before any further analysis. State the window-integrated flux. 36.1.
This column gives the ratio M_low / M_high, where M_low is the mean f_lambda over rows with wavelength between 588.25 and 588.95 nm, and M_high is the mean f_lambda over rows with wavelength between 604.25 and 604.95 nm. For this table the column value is 0.80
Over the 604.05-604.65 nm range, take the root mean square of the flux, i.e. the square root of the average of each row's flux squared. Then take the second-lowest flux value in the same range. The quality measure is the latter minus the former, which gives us -0.44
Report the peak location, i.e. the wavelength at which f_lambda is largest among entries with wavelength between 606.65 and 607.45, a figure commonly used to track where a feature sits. 606.70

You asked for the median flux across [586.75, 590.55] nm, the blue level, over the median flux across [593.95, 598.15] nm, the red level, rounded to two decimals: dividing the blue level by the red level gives 0.92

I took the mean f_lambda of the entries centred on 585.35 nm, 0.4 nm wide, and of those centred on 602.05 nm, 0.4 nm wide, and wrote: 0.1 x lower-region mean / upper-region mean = 0.102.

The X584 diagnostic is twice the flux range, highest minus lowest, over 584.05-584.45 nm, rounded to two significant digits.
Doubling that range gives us 2.0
